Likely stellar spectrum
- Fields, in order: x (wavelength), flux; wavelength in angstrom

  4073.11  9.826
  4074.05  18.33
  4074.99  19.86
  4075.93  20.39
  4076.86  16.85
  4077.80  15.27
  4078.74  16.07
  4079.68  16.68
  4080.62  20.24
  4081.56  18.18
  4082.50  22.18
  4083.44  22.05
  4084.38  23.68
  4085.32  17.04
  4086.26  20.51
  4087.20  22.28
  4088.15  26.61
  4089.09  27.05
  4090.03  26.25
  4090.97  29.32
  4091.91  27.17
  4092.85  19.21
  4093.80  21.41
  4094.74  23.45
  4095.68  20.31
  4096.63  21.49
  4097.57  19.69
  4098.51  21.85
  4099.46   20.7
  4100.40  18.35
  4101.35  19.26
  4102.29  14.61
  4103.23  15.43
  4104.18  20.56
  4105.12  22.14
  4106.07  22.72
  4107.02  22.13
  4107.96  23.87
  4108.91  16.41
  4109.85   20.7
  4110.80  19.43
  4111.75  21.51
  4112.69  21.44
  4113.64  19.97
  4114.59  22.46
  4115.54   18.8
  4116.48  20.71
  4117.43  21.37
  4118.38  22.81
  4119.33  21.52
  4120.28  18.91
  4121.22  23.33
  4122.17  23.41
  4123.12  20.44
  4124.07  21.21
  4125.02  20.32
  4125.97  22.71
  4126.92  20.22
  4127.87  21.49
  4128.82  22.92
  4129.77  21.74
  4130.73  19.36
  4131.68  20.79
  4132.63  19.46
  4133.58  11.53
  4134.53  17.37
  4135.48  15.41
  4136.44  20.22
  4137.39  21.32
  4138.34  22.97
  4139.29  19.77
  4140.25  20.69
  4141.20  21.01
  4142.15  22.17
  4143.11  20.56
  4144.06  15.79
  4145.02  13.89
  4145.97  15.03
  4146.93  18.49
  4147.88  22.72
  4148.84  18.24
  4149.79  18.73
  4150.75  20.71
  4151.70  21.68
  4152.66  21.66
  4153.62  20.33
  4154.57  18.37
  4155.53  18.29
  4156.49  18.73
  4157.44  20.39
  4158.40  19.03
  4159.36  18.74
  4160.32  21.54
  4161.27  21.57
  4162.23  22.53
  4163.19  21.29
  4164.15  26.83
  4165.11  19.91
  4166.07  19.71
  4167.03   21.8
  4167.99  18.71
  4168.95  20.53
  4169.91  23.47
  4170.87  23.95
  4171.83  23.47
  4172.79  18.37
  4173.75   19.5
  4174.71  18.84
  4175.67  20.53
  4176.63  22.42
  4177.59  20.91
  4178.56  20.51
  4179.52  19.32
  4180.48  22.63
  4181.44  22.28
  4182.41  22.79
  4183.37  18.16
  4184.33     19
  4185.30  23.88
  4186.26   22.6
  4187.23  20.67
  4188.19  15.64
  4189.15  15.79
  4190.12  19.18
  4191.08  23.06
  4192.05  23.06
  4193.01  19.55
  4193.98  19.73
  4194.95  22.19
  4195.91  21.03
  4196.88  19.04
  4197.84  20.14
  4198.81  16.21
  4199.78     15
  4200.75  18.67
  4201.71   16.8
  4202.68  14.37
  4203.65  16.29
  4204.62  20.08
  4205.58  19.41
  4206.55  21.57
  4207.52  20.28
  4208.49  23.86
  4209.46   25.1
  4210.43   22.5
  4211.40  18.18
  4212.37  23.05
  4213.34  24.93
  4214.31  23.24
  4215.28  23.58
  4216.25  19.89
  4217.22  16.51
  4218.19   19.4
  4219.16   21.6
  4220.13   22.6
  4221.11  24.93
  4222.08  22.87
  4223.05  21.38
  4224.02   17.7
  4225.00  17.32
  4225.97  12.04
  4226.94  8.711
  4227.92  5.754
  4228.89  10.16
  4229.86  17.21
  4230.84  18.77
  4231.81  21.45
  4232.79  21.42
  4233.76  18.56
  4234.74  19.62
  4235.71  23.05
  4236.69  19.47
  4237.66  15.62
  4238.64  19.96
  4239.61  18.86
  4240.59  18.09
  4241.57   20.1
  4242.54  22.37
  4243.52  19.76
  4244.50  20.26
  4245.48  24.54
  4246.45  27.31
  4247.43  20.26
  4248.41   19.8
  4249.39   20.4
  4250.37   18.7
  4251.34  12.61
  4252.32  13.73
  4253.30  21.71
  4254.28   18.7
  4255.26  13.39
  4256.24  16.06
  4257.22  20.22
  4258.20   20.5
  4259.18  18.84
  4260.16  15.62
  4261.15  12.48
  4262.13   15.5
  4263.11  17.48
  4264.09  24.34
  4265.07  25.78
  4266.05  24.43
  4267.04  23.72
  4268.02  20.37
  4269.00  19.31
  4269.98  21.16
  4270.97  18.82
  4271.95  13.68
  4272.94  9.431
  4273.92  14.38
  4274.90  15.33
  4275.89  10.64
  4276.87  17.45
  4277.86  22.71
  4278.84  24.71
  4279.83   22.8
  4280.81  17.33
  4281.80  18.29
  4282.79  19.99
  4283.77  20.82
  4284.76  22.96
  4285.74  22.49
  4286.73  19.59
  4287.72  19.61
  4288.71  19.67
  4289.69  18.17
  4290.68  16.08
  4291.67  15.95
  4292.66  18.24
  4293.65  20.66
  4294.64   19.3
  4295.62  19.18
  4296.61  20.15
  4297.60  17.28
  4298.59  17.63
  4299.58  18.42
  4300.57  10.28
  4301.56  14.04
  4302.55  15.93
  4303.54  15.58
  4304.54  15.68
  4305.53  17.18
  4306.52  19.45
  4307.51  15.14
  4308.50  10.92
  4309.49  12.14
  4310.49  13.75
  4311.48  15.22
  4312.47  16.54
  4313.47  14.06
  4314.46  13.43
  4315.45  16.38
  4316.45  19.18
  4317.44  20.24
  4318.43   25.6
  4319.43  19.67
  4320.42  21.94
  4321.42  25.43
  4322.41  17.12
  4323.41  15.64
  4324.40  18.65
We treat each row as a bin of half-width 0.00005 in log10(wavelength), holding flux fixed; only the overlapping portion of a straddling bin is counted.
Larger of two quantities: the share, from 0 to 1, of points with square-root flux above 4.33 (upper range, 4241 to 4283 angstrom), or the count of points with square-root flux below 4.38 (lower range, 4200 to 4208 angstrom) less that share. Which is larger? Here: 3.4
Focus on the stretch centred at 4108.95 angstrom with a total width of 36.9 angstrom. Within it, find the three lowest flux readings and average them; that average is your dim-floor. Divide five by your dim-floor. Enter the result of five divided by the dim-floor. 0.32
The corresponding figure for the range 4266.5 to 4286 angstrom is 0.44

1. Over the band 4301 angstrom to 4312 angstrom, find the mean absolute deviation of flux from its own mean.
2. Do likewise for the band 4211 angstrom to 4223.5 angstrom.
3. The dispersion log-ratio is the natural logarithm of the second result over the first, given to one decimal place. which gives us 0.2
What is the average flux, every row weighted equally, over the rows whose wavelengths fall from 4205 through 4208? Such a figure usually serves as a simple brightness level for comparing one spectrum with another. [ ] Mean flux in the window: 20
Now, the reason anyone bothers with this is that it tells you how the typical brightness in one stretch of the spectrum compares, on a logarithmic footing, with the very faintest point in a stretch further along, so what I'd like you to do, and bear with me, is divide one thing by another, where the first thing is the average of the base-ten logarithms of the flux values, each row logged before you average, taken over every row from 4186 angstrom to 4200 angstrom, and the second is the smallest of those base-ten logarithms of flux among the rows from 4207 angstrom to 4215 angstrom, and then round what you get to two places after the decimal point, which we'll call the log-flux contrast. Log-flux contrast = 1.02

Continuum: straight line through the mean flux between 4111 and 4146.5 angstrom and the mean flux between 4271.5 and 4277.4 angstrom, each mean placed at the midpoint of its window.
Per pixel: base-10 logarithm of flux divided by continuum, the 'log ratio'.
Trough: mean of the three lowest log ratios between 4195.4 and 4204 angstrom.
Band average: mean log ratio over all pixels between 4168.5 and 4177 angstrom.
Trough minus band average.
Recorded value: -0.11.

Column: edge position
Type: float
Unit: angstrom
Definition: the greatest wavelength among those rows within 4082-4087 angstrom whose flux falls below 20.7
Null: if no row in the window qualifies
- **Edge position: 4086.26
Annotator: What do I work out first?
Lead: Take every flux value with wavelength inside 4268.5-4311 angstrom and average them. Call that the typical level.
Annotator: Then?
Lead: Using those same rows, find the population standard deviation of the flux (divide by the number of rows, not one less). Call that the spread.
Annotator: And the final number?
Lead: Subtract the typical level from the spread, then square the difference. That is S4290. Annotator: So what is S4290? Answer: 194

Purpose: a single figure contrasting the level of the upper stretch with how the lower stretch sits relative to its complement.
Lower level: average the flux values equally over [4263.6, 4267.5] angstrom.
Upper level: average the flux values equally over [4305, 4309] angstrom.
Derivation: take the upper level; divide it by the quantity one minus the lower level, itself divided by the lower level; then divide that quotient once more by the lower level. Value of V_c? -0.67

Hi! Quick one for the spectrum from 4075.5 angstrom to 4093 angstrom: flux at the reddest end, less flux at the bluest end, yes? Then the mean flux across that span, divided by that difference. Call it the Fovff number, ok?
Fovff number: -18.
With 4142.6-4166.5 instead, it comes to -23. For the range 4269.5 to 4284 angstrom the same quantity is -52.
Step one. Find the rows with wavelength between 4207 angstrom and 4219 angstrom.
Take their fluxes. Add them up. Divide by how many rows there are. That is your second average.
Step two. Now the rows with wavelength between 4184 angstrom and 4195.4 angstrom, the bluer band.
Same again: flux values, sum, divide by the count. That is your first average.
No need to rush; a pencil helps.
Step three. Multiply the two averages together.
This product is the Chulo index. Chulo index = 442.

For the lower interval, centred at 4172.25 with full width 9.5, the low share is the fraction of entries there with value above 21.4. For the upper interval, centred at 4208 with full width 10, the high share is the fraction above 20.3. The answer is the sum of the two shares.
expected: 0.90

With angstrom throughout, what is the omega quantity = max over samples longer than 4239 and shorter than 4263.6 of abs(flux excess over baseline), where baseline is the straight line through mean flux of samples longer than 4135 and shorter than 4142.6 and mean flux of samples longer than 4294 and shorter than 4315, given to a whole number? 10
